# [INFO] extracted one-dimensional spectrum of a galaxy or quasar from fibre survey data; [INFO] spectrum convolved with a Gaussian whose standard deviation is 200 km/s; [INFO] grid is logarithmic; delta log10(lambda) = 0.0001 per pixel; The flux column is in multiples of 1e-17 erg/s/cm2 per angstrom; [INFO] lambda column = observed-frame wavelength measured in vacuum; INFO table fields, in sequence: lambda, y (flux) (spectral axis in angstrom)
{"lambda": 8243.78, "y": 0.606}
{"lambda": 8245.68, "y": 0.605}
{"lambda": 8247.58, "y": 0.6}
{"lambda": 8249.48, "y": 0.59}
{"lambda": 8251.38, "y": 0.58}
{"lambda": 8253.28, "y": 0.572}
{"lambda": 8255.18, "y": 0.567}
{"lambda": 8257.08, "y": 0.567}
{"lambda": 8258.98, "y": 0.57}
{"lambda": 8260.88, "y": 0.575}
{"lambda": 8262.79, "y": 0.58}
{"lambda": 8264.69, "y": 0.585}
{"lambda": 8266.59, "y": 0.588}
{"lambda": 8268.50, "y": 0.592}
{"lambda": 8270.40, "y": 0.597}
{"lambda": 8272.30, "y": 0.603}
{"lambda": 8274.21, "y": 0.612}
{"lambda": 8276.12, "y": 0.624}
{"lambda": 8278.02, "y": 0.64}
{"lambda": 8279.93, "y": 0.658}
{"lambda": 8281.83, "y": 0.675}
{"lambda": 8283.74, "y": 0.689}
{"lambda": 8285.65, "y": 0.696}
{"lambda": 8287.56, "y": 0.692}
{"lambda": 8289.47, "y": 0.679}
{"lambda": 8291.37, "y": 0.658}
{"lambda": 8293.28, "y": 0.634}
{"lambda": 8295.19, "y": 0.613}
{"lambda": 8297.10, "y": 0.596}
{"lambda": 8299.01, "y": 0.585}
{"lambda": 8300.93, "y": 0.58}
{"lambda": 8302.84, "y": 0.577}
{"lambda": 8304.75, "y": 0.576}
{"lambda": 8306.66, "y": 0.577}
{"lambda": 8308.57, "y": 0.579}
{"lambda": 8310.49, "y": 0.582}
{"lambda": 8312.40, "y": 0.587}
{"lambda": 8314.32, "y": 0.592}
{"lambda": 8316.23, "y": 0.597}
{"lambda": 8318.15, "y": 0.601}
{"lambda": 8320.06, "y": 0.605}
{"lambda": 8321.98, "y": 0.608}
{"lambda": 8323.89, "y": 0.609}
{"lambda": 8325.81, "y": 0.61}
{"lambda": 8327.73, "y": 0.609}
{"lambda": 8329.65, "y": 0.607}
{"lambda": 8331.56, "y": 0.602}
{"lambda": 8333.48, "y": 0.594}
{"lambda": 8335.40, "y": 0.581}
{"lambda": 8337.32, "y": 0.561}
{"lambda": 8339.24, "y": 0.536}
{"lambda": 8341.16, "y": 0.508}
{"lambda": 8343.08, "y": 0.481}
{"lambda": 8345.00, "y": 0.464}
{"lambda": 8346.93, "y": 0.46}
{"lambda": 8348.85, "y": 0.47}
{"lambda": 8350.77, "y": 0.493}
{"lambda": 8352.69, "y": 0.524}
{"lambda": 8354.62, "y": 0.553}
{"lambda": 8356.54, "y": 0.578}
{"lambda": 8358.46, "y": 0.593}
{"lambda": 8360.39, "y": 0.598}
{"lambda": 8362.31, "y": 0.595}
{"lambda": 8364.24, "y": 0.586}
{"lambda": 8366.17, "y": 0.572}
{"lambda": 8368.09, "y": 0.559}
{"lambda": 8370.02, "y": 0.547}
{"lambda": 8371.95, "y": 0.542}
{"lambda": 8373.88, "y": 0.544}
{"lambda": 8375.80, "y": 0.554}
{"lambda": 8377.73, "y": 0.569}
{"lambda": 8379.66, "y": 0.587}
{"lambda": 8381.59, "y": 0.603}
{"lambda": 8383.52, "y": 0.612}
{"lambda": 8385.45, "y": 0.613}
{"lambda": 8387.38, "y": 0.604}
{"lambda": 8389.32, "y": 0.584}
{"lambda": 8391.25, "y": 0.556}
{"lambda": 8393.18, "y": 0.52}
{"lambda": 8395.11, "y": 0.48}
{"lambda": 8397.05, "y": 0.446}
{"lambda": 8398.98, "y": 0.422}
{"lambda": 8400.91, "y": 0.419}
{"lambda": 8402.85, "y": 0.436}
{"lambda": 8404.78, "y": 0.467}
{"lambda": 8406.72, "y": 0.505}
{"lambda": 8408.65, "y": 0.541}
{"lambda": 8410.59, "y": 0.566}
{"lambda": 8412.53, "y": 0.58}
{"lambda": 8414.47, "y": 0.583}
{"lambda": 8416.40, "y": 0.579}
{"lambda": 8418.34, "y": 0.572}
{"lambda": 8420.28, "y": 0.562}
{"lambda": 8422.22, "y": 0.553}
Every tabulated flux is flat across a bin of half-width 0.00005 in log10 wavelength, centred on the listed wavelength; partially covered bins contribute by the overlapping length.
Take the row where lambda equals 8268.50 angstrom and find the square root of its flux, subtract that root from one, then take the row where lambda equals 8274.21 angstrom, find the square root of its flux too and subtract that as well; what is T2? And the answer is -0.55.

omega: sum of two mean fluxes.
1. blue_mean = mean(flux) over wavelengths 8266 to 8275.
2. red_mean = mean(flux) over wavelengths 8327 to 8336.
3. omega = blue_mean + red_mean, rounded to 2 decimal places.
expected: 1.20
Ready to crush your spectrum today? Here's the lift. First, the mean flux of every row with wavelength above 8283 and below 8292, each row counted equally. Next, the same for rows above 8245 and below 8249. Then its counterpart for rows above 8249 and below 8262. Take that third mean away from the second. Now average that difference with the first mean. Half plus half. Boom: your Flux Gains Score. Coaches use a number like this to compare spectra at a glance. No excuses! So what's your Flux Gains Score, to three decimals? 0.355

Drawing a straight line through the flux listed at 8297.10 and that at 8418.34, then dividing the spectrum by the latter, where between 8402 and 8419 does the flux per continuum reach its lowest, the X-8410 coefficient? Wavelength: 8402.85 angstrom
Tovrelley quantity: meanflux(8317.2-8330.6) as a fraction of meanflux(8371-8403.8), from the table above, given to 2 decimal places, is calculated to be 1.14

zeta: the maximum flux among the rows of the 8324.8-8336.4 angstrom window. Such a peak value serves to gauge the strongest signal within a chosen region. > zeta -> 0.61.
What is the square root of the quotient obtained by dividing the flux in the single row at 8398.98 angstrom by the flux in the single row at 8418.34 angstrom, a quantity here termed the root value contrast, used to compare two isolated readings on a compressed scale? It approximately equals 0.86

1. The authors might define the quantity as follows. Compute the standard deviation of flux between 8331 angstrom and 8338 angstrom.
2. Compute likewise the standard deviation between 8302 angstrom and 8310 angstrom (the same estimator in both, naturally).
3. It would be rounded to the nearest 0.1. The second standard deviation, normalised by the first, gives 0.1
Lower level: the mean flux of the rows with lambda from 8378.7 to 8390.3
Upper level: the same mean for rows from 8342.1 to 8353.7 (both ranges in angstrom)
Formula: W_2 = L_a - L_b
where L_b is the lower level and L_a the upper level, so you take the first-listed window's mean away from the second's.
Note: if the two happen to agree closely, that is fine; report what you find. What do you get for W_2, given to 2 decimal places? -0.12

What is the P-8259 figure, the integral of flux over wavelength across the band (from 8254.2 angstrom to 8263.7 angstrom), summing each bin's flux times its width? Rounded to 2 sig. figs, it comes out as 5.4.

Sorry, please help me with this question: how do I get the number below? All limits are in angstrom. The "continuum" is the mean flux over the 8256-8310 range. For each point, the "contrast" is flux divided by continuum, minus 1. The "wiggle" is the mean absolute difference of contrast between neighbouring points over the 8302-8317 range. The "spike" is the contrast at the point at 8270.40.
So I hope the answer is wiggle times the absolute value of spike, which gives 0.0001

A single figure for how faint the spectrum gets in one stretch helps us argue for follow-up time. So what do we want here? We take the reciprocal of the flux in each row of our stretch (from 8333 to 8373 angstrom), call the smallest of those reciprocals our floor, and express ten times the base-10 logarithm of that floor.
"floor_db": 2.23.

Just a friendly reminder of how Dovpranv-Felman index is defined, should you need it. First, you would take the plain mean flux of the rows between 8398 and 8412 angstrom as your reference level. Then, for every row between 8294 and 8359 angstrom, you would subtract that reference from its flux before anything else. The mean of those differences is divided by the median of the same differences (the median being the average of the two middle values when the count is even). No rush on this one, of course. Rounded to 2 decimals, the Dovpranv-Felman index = 0.86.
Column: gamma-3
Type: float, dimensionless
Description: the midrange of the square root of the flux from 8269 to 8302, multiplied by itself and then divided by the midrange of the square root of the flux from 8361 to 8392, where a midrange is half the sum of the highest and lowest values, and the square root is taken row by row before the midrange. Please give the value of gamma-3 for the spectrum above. 0.84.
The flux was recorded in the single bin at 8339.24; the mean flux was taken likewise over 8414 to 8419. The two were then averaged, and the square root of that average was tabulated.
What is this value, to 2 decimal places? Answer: 0.75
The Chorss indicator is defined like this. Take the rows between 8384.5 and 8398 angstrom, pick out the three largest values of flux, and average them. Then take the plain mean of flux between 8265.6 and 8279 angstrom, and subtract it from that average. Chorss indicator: -0.008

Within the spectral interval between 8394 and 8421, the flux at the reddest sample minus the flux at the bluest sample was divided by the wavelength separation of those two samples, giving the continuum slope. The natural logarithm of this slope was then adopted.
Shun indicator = -5.7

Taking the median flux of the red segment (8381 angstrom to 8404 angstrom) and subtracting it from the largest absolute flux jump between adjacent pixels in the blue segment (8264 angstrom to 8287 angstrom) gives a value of -0.520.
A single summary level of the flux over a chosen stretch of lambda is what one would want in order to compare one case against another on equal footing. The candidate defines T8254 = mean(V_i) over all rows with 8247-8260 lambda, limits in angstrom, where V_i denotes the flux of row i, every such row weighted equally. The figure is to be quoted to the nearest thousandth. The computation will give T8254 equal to 0.578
